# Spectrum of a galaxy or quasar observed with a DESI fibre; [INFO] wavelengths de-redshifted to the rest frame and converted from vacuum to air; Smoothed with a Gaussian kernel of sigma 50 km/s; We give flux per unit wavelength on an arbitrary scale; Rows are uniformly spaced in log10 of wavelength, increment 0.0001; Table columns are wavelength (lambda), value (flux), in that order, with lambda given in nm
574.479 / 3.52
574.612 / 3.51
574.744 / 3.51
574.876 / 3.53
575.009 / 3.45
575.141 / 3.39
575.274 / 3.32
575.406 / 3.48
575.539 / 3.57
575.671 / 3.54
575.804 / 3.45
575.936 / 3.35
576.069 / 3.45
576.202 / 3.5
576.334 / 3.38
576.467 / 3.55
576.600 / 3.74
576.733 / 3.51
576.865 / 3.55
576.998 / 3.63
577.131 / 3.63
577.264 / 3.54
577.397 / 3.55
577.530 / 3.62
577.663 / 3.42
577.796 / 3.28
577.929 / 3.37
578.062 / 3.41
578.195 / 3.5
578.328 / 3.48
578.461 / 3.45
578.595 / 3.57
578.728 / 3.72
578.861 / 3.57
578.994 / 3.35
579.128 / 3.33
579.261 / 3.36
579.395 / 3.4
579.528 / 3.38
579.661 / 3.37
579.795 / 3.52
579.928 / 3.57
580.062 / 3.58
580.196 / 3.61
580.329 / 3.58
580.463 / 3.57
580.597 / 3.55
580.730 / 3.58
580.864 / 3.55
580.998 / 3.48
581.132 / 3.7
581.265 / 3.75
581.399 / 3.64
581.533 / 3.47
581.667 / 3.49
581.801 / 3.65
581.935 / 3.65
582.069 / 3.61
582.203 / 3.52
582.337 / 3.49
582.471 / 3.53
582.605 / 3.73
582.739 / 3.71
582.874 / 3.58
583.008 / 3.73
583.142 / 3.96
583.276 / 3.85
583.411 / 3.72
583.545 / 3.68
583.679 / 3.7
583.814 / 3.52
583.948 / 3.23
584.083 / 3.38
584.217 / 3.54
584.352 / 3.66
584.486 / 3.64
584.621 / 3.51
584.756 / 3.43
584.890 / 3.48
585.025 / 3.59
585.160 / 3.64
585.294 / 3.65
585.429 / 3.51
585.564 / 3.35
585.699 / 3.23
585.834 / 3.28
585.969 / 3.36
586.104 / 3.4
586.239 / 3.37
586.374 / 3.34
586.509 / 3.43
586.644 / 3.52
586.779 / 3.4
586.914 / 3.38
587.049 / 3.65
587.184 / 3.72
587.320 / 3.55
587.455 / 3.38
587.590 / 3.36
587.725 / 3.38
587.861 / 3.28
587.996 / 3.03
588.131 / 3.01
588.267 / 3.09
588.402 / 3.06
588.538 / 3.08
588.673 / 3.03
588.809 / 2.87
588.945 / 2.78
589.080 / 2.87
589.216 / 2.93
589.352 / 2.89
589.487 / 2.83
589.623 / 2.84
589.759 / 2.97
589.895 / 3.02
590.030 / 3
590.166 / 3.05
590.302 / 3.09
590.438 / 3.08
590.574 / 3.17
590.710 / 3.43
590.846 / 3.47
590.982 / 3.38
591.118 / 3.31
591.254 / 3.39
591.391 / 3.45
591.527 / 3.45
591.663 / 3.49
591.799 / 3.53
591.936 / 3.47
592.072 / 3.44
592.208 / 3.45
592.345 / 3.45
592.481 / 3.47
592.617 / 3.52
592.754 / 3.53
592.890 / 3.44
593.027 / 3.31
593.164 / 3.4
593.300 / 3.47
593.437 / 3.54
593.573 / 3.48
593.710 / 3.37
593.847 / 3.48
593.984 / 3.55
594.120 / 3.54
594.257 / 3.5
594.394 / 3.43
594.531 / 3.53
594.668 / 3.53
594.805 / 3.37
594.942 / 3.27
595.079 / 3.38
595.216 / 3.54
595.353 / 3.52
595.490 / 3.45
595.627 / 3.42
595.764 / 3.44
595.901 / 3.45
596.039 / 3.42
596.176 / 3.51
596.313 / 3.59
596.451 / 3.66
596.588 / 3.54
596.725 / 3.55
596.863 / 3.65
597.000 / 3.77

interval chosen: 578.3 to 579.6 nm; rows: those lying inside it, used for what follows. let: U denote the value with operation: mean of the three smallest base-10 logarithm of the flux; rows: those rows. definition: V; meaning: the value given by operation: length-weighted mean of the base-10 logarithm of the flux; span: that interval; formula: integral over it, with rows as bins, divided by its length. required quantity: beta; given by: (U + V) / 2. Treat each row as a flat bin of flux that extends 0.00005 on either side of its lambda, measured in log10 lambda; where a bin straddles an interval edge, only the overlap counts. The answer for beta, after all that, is 0.532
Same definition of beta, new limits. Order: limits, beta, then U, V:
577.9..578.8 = 0.539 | 0.533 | 0.5448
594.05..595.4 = 0.531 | 0.524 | 0.5391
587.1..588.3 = 0.502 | 0.483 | 0.5203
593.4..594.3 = 0.540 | 0.537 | 0.5433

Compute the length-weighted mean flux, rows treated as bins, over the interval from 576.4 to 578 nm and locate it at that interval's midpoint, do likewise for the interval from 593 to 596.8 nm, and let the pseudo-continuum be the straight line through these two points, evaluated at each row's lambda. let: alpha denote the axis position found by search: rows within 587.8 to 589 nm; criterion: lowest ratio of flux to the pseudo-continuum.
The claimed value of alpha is 588.945 nm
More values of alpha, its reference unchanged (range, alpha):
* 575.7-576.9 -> 575.936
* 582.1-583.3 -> 582.337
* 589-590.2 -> 589.487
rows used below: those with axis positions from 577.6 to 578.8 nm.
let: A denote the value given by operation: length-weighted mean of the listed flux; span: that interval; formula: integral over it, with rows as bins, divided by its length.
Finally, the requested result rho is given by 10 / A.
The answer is 2.88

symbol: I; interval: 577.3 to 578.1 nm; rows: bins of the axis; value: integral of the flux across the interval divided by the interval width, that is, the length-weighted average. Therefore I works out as 3.45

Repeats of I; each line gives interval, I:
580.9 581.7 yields 3.59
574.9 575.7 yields 3.46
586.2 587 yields 3.42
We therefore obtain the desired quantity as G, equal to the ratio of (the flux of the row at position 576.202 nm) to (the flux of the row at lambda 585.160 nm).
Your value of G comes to 0.96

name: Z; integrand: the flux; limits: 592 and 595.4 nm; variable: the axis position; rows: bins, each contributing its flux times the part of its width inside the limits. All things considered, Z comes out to 11.8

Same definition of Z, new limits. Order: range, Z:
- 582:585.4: 12.2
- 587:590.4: 10.6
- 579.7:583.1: 12.2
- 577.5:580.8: 11.5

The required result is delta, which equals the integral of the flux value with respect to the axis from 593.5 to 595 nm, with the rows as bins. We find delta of 5.19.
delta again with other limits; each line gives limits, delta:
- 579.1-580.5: 4.87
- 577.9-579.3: 4.86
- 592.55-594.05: 5.19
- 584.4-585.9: 5.23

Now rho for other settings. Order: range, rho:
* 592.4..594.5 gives 2.88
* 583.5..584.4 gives 2.84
